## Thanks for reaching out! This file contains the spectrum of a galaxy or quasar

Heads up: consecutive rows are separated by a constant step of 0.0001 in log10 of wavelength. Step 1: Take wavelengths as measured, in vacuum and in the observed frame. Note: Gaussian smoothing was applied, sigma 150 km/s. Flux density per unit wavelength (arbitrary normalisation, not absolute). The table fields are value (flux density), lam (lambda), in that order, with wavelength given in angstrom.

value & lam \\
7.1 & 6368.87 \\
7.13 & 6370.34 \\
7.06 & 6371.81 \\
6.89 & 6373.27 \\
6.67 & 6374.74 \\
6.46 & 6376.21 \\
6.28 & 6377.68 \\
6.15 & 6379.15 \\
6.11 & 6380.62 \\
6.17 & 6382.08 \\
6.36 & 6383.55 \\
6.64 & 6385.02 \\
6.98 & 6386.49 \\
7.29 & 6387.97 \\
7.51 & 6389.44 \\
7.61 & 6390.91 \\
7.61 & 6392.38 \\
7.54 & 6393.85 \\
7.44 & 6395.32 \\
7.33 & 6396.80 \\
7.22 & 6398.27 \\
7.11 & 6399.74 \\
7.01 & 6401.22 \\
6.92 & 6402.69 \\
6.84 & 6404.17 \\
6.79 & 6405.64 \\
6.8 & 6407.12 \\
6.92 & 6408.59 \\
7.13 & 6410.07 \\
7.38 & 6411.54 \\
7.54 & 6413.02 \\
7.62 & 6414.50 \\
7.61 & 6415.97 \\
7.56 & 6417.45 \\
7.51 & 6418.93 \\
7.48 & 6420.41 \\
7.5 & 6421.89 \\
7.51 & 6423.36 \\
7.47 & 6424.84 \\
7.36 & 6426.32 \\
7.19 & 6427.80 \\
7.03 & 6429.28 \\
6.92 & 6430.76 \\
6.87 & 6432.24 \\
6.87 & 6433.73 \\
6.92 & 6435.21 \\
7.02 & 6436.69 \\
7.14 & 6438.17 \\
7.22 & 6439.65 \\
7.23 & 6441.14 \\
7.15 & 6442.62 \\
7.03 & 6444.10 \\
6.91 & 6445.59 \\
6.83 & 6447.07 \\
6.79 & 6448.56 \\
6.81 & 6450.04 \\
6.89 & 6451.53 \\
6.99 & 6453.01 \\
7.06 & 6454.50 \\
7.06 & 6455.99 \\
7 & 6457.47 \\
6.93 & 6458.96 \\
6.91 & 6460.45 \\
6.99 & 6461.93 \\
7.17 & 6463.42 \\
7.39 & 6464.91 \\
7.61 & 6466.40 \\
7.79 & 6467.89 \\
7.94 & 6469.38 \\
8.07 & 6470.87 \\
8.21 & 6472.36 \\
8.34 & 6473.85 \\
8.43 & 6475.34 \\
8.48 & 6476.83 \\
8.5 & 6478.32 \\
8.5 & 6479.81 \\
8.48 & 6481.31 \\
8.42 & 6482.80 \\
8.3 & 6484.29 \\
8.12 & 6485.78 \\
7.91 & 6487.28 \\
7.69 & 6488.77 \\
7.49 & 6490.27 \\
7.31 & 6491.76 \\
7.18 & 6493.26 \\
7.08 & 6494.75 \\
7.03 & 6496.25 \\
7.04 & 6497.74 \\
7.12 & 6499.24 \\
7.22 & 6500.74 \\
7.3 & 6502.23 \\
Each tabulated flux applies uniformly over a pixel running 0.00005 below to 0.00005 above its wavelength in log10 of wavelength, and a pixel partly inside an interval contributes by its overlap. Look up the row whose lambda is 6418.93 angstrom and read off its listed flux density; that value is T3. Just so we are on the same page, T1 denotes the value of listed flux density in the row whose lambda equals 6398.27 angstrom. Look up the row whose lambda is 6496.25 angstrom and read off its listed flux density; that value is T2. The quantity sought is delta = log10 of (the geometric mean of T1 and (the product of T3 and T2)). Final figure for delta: 1.29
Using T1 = 7.22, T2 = 7.03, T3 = 7.51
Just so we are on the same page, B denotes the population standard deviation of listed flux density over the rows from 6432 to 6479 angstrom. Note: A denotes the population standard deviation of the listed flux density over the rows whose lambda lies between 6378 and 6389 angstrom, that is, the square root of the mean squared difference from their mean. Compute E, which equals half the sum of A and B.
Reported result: 0.49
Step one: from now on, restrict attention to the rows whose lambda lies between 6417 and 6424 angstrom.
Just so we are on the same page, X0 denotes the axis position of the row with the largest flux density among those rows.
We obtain 6417.45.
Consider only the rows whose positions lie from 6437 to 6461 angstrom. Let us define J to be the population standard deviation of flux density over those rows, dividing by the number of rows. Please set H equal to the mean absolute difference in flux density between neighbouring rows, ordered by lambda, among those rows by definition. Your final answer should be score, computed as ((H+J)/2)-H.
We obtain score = 0.04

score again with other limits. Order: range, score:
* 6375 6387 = 0.05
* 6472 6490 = 0.07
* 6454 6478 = 0.23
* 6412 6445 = 0.09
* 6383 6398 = 0.12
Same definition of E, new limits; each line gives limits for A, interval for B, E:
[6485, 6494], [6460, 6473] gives 0.39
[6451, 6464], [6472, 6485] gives 0.09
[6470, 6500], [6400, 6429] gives 0.43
